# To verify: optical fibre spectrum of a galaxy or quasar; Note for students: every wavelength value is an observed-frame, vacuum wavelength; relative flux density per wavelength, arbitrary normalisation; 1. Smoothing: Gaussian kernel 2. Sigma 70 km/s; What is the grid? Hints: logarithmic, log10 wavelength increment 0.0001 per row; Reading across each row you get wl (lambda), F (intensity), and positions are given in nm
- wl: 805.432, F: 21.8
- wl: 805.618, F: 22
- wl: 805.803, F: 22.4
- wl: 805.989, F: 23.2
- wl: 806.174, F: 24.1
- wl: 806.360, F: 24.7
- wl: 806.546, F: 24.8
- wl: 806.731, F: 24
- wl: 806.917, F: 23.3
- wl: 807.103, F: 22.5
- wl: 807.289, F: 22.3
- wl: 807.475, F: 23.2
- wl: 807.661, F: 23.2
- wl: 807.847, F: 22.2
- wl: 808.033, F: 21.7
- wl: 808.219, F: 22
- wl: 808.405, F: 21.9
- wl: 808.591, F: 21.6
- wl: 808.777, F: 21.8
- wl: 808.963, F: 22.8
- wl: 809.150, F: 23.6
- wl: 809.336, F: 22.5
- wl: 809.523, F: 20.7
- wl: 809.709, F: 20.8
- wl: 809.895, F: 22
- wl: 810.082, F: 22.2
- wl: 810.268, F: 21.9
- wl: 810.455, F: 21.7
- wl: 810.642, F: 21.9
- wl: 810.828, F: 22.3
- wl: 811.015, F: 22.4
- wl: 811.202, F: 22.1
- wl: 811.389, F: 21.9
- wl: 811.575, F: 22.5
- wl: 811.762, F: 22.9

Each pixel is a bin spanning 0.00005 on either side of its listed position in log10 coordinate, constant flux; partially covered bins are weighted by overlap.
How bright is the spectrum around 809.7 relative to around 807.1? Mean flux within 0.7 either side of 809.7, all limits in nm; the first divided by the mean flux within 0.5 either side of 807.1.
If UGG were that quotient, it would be 0.95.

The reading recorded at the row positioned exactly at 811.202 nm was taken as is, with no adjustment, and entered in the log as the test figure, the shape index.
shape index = 22.1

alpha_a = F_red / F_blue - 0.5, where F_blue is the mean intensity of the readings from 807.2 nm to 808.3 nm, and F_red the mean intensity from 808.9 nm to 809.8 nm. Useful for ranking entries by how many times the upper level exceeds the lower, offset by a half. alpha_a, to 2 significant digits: 0.48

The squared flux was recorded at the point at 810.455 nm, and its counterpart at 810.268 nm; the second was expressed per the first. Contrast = 1.02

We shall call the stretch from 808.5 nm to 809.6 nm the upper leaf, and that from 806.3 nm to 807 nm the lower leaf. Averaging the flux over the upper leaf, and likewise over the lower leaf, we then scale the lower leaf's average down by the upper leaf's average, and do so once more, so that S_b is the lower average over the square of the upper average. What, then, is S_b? 0.049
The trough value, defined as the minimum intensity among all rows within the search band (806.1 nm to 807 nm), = 23.3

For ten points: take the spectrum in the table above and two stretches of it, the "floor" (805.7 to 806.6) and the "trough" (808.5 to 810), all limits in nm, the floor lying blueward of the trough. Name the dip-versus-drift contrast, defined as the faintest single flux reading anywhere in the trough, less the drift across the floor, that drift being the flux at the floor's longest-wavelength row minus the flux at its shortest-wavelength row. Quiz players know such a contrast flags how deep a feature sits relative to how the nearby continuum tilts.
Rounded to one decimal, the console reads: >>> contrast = 18.3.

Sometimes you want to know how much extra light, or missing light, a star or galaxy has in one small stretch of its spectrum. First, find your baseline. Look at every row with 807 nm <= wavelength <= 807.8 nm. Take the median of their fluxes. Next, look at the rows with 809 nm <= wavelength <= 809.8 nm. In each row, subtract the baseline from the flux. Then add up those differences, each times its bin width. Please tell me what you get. -0.7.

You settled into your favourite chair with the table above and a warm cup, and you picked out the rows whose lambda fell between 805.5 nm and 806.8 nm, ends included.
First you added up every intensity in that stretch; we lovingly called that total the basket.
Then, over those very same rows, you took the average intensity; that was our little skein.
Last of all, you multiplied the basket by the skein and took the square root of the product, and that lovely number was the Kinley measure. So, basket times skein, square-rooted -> 62.4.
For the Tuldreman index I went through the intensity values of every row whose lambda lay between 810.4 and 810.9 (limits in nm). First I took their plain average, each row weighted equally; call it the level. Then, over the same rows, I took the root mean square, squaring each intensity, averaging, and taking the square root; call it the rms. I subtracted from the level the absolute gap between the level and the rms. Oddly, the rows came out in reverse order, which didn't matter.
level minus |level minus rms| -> 22.0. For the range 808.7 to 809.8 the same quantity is 22.0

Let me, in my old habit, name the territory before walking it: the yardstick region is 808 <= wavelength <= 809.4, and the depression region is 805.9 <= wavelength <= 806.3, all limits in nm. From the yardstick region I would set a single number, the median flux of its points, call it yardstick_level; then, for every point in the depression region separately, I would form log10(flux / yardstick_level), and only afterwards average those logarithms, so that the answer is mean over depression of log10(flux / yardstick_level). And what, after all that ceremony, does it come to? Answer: 0.03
